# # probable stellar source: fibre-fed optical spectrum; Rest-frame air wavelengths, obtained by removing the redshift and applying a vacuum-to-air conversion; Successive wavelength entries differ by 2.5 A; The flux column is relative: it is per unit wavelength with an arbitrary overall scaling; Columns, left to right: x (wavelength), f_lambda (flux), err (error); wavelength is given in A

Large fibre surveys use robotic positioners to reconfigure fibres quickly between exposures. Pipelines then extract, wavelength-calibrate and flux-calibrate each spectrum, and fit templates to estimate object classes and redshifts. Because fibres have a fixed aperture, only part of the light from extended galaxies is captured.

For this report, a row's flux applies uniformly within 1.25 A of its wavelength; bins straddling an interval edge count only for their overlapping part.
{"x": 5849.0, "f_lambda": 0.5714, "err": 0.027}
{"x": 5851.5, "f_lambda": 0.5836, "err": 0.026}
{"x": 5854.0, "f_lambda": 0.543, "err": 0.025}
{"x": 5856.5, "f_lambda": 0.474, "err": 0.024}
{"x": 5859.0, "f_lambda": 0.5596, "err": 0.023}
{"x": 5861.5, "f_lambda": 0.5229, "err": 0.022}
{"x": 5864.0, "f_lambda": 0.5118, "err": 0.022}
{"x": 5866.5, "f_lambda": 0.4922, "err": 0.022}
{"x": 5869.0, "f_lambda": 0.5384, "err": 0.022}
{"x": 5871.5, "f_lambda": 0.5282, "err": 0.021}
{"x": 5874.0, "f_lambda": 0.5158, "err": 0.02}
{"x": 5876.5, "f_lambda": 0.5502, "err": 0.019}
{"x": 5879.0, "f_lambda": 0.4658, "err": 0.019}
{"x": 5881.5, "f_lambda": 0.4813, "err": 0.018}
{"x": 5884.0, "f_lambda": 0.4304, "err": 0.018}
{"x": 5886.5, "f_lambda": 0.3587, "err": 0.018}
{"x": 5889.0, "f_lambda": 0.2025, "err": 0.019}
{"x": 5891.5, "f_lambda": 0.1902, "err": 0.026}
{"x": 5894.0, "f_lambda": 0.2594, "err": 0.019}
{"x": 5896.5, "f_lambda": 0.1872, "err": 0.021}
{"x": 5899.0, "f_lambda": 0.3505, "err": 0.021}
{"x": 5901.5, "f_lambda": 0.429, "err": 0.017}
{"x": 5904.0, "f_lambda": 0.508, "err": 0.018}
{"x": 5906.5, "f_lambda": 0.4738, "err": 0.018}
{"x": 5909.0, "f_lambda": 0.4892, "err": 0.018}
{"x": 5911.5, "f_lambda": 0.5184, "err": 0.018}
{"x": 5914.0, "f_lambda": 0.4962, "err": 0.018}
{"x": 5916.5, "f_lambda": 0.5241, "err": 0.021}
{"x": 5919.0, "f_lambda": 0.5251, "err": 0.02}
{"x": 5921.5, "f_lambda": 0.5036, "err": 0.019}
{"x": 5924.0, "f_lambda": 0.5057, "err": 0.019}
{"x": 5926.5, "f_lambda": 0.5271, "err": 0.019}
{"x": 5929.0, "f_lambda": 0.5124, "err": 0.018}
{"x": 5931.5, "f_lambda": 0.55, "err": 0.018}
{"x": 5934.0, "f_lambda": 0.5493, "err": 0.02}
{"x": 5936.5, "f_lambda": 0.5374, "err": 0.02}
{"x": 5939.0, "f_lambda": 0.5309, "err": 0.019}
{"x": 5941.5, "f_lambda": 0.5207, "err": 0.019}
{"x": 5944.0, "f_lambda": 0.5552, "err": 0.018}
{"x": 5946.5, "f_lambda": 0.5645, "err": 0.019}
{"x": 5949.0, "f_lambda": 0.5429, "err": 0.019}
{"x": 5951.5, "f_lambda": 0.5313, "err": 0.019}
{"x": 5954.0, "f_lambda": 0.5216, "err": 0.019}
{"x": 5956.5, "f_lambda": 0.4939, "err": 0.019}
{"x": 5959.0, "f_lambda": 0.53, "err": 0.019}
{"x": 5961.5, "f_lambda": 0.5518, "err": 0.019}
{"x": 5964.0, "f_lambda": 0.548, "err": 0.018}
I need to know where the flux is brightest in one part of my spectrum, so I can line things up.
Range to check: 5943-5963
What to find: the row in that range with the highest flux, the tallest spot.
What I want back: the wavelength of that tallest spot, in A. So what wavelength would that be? 5946.5 A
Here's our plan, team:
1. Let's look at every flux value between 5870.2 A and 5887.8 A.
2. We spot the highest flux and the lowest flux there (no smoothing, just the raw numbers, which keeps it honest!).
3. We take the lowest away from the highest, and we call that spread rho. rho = 0.19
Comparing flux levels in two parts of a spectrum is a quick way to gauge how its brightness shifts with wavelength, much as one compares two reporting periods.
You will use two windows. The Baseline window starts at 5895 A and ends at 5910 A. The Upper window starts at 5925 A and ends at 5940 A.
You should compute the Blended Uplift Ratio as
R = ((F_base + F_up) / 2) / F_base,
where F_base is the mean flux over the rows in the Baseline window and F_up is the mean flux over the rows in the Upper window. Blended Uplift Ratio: 1.16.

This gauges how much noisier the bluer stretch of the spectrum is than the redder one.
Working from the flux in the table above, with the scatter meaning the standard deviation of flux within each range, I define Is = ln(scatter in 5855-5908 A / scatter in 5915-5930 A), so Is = 2.5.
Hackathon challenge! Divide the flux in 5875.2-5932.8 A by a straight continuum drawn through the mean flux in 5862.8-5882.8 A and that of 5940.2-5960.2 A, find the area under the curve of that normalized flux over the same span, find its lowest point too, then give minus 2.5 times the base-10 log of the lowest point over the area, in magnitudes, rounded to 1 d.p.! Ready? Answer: 5.3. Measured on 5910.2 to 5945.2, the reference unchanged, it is 3.9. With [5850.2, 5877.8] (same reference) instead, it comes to 3.7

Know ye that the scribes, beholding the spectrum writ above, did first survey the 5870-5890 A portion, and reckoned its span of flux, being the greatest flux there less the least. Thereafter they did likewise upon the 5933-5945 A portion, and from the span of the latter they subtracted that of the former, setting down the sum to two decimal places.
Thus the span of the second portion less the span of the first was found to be -0.31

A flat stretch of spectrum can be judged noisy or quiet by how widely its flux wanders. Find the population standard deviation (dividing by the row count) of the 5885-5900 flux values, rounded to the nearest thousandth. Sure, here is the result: 0.072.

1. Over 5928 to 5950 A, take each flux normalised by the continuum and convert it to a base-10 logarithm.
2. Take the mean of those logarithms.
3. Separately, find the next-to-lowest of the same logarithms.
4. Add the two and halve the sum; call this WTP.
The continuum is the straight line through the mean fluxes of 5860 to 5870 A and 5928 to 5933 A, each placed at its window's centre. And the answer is 0.00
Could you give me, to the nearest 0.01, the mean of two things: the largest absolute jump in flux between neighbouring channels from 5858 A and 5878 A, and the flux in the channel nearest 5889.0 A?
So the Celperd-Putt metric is 0.12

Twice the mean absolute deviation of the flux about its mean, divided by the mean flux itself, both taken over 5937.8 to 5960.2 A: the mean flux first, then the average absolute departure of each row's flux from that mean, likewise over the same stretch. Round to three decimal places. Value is 0.055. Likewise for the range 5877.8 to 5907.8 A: 0.572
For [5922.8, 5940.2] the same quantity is 0.050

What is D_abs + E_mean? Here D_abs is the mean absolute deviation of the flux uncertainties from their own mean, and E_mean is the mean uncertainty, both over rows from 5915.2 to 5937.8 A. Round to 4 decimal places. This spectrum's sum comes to 0.0201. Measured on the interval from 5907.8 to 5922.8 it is 0.0200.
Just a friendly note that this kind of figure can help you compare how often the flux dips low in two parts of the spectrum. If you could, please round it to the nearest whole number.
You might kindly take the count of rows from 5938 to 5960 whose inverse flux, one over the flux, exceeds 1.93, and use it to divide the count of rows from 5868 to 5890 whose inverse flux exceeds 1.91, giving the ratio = 6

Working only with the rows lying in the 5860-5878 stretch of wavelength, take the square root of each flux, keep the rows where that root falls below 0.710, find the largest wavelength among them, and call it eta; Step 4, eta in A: 5866.5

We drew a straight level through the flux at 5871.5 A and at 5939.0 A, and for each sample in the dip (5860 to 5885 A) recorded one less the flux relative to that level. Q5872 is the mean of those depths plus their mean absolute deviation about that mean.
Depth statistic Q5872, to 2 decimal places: 0.10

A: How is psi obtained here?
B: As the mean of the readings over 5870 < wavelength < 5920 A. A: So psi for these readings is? 0.42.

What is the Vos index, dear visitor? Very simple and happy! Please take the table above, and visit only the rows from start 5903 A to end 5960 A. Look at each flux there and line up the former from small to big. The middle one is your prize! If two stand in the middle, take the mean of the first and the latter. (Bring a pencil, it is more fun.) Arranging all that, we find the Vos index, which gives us 0.52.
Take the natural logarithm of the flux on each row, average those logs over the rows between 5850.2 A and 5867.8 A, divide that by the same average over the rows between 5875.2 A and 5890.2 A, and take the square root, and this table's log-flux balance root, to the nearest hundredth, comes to 0.83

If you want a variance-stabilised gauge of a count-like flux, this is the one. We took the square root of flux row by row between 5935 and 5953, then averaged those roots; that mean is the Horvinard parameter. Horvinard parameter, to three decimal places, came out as 0.735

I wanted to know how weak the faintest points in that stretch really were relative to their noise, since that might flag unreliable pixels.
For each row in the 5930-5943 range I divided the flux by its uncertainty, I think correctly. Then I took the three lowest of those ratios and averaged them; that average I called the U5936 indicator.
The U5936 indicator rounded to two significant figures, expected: 27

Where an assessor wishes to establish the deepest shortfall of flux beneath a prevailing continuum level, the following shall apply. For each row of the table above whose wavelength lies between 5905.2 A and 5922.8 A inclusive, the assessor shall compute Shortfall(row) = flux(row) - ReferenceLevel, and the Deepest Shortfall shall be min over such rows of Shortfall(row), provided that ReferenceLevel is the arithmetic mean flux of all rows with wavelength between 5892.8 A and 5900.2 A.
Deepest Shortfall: 0.21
